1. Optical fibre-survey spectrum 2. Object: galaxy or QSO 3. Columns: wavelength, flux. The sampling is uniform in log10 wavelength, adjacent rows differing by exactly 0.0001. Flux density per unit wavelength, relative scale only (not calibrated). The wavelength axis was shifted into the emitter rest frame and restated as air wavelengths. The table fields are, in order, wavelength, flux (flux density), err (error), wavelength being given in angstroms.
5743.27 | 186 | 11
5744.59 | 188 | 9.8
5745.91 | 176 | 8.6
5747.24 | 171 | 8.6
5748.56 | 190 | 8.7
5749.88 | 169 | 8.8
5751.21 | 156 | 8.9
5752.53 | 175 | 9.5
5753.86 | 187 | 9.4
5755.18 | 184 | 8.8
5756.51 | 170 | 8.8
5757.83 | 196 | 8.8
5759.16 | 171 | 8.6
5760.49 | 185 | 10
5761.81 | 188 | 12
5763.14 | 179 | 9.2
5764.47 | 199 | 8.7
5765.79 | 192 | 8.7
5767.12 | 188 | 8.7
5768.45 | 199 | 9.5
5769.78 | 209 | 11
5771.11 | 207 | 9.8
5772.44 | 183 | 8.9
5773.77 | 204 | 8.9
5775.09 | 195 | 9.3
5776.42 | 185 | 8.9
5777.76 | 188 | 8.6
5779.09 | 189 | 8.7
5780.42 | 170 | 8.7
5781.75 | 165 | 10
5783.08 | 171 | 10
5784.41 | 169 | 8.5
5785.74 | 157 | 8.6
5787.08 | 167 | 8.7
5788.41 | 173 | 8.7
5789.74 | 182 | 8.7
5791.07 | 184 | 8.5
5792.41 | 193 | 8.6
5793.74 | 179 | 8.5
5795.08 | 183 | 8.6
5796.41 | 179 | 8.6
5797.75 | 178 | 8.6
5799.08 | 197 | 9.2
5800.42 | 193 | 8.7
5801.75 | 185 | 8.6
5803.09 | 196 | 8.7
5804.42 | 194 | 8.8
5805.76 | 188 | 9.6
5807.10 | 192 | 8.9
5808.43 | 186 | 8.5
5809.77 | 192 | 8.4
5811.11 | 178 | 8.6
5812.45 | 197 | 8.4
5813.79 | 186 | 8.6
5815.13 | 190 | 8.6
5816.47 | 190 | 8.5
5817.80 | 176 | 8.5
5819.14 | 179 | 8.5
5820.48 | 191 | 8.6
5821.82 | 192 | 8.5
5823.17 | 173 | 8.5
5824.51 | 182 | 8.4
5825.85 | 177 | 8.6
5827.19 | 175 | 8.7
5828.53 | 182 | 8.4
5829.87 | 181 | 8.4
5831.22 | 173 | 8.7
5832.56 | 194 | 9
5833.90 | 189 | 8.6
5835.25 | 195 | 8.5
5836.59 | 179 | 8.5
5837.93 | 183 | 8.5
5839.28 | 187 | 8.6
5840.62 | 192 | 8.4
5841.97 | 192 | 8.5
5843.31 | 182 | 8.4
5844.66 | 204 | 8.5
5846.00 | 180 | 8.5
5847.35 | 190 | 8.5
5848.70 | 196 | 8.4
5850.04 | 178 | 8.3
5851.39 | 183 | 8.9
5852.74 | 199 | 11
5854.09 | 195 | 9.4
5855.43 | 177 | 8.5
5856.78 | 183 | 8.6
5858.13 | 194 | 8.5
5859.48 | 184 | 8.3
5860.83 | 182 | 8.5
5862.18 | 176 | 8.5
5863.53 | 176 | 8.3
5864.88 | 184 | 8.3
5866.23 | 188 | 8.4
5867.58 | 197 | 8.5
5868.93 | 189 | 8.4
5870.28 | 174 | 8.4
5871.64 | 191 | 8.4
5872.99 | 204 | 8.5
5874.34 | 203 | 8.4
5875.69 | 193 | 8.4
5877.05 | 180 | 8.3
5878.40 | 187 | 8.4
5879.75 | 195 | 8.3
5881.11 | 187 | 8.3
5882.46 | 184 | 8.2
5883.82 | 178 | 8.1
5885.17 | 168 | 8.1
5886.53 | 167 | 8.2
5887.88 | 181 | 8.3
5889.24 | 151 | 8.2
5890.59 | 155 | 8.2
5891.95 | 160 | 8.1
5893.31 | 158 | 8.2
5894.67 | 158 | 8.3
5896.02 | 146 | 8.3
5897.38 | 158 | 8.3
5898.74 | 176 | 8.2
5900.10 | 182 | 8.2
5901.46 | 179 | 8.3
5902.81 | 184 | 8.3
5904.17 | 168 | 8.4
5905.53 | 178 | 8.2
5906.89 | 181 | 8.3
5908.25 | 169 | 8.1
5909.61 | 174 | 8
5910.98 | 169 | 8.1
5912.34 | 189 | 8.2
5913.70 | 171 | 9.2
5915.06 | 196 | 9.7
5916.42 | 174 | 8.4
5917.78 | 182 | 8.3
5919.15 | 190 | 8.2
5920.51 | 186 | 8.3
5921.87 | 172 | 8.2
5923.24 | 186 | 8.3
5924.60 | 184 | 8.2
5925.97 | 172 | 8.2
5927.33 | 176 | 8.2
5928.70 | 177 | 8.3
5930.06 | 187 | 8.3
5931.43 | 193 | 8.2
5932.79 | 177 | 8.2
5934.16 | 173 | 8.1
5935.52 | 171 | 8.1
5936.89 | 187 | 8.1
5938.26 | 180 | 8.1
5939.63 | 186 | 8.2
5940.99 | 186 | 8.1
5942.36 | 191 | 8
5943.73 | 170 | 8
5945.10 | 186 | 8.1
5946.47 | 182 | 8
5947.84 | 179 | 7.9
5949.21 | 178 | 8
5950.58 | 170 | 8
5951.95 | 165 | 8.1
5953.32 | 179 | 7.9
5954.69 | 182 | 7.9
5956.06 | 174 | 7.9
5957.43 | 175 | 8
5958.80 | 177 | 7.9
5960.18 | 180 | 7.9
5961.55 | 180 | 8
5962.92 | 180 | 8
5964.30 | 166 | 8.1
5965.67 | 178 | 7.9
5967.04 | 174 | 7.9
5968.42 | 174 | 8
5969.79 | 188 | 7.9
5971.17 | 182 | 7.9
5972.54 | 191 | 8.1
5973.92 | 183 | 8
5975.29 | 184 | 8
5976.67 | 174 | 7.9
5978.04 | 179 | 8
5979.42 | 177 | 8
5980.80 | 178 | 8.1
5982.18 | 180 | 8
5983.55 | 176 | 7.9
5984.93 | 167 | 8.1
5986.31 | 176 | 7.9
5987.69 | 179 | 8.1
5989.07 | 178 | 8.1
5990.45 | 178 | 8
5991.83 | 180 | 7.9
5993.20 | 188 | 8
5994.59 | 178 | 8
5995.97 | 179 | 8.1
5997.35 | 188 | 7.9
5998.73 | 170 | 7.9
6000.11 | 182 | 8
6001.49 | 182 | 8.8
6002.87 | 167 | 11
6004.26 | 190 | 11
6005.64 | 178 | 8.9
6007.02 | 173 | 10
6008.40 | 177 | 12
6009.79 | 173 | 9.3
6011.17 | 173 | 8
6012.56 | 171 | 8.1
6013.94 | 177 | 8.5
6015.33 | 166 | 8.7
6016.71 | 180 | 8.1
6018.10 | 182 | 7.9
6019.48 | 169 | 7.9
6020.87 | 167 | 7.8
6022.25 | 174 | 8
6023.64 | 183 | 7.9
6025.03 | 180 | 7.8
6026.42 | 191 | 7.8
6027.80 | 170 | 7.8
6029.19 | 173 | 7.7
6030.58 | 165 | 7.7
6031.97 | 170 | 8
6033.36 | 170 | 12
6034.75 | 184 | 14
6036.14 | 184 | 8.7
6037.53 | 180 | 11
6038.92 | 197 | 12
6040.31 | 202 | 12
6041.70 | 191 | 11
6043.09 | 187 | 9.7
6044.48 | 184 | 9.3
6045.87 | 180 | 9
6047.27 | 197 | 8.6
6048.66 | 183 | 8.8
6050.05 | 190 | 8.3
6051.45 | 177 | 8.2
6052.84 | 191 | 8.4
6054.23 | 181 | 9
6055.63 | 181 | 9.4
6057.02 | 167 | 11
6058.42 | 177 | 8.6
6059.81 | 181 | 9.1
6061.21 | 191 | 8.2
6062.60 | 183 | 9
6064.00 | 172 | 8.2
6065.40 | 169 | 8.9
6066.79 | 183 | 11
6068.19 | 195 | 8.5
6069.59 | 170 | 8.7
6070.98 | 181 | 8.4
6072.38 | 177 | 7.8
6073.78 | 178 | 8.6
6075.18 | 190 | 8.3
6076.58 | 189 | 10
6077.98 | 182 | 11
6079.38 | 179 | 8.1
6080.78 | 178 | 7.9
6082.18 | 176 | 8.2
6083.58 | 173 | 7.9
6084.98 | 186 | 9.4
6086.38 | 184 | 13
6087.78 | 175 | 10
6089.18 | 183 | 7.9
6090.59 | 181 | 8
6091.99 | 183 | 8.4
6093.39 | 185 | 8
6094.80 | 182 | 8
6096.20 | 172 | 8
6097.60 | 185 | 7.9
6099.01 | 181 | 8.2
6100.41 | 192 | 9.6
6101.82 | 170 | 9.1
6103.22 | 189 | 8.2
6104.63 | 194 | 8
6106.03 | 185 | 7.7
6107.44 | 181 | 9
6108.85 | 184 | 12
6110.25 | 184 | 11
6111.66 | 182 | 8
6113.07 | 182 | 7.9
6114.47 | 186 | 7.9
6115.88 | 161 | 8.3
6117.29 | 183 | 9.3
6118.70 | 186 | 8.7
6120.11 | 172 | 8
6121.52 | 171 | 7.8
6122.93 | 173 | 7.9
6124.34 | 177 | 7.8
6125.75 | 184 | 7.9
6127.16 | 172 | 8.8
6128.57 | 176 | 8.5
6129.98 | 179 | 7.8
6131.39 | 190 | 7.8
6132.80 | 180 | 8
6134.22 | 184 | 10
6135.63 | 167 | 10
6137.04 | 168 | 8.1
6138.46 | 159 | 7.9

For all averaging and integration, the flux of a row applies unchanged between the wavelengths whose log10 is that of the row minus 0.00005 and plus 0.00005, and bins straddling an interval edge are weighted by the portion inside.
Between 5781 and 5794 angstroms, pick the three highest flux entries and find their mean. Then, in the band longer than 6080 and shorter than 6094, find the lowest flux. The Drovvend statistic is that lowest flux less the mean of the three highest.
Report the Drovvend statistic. -13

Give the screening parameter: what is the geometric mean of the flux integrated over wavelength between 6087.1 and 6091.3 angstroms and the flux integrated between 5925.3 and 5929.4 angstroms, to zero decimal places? 736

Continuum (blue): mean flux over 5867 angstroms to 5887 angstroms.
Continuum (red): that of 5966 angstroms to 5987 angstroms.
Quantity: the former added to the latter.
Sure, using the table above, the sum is 365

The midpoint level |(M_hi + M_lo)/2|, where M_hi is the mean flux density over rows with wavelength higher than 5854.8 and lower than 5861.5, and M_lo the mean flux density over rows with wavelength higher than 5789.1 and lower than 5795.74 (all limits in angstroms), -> 184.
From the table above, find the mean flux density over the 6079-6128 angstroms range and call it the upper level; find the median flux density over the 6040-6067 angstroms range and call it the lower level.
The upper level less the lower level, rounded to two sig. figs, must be -2.7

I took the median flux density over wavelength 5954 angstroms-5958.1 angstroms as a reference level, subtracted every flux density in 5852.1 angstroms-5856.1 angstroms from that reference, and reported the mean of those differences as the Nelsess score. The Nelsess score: -15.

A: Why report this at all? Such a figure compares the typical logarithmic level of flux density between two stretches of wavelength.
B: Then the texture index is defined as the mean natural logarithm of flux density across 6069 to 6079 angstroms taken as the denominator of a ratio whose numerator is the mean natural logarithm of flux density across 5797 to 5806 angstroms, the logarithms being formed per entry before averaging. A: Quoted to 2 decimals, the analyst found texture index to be 1.01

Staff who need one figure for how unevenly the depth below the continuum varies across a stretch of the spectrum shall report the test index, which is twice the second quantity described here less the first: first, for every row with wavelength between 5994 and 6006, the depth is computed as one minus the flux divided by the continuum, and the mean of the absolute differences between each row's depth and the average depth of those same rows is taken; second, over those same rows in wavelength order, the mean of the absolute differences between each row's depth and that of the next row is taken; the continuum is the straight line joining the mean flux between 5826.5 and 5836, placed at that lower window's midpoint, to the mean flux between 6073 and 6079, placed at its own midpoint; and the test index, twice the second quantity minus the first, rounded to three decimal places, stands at 0.092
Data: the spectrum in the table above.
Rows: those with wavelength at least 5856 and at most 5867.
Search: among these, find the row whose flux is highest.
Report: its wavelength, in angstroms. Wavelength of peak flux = 5858.13 angstroms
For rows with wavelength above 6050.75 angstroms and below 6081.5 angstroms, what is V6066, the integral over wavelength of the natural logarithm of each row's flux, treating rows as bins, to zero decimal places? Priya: 160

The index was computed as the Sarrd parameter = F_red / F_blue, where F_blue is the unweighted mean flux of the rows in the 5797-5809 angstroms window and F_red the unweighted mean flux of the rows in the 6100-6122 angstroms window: 0.955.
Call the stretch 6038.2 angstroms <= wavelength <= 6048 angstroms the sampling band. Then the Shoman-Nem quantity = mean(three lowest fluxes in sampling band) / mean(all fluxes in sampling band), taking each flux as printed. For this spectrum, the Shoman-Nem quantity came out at 0.961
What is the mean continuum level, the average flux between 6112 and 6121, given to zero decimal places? 178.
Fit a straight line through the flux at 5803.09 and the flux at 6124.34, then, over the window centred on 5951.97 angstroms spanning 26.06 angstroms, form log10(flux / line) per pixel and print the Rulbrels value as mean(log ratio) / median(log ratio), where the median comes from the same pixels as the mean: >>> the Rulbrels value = 1.1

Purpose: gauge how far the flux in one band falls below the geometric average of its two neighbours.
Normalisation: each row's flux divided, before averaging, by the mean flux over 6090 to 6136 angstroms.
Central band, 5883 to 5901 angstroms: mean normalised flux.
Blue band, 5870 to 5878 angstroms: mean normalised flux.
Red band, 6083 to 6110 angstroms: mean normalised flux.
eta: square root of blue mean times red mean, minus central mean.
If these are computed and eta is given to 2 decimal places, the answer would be 0.12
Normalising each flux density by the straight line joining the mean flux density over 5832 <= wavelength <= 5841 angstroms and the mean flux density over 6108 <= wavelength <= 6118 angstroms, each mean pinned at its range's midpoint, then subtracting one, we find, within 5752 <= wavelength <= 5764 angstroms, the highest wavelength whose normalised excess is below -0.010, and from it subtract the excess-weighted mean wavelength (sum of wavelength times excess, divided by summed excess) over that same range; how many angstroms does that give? 5.7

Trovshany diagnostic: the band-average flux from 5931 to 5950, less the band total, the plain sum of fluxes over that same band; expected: -2358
